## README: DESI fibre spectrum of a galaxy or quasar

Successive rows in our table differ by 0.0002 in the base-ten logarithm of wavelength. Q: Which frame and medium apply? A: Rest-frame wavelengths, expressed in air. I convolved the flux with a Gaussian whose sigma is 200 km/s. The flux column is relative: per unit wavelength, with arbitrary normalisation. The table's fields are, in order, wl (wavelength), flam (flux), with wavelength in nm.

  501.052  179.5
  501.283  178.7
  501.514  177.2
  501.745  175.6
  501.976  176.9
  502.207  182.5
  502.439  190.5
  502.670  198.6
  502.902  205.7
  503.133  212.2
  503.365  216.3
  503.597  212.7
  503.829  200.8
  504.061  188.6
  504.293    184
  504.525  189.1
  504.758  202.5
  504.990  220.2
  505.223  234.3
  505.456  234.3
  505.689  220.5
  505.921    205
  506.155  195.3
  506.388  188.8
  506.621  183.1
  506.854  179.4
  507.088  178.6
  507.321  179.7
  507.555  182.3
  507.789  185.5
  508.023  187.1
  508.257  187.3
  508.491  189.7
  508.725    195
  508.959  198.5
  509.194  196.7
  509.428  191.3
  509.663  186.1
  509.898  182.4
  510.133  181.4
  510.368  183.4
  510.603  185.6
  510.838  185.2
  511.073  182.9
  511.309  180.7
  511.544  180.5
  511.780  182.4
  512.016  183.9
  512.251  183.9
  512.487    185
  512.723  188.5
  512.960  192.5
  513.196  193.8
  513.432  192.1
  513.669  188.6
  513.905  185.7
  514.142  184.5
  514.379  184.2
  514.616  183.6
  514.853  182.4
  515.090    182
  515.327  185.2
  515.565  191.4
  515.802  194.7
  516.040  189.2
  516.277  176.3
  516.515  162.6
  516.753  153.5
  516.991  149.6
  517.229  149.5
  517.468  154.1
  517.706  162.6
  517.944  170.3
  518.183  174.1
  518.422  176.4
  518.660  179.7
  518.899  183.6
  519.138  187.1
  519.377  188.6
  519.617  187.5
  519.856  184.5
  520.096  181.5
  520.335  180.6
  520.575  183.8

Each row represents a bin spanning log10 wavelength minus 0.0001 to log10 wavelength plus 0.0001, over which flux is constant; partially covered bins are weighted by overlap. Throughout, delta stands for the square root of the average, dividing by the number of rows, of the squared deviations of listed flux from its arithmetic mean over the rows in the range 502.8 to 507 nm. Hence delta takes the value 16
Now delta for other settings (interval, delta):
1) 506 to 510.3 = 6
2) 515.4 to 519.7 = 15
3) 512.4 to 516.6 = 7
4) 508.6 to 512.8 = 5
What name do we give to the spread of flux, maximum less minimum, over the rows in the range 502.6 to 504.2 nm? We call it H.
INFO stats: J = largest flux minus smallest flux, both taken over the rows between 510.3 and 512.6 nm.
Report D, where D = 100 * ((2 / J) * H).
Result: 1086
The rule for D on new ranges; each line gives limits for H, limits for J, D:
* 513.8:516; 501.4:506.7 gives 43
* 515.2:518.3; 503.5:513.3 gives 162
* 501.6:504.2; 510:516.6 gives 254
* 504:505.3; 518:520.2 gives 694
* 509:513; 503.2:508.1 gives 58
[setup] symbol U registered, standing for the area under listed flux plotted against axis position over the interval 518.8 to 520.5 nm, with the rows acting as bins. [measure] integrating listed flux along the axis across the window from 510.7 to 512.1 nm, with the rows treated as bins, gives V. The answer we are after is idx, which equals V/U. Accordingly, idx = 0.81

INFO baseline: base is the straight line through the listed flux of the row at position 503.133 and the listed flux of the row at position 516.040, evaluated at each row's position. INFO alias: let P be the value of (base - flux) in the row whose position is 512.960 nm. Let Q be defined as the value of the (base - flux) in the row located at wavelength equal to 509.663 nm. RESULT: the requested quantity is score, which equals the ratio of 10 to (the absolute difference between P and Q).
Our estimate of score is 0.8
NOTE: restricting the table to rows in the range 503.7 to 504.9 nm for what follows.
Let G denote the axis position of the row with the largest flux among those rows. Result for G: 504.758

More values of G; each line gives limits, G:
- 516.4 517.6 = 516.515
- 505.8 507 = 505.921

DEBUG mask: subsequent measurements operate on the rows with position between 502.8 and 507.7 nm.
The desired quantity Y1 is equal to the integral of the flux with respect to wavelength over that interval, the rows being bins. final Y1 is 983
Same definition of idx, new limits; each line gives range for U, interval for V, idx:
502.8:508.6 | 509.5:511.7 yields 0.35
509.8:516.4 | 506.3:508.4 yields 0.31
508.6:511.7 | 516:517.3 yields 0.36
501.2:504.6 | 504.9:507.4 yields 0.77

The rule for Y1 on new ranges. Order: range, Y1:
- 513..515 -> 374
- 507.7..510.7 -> 566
